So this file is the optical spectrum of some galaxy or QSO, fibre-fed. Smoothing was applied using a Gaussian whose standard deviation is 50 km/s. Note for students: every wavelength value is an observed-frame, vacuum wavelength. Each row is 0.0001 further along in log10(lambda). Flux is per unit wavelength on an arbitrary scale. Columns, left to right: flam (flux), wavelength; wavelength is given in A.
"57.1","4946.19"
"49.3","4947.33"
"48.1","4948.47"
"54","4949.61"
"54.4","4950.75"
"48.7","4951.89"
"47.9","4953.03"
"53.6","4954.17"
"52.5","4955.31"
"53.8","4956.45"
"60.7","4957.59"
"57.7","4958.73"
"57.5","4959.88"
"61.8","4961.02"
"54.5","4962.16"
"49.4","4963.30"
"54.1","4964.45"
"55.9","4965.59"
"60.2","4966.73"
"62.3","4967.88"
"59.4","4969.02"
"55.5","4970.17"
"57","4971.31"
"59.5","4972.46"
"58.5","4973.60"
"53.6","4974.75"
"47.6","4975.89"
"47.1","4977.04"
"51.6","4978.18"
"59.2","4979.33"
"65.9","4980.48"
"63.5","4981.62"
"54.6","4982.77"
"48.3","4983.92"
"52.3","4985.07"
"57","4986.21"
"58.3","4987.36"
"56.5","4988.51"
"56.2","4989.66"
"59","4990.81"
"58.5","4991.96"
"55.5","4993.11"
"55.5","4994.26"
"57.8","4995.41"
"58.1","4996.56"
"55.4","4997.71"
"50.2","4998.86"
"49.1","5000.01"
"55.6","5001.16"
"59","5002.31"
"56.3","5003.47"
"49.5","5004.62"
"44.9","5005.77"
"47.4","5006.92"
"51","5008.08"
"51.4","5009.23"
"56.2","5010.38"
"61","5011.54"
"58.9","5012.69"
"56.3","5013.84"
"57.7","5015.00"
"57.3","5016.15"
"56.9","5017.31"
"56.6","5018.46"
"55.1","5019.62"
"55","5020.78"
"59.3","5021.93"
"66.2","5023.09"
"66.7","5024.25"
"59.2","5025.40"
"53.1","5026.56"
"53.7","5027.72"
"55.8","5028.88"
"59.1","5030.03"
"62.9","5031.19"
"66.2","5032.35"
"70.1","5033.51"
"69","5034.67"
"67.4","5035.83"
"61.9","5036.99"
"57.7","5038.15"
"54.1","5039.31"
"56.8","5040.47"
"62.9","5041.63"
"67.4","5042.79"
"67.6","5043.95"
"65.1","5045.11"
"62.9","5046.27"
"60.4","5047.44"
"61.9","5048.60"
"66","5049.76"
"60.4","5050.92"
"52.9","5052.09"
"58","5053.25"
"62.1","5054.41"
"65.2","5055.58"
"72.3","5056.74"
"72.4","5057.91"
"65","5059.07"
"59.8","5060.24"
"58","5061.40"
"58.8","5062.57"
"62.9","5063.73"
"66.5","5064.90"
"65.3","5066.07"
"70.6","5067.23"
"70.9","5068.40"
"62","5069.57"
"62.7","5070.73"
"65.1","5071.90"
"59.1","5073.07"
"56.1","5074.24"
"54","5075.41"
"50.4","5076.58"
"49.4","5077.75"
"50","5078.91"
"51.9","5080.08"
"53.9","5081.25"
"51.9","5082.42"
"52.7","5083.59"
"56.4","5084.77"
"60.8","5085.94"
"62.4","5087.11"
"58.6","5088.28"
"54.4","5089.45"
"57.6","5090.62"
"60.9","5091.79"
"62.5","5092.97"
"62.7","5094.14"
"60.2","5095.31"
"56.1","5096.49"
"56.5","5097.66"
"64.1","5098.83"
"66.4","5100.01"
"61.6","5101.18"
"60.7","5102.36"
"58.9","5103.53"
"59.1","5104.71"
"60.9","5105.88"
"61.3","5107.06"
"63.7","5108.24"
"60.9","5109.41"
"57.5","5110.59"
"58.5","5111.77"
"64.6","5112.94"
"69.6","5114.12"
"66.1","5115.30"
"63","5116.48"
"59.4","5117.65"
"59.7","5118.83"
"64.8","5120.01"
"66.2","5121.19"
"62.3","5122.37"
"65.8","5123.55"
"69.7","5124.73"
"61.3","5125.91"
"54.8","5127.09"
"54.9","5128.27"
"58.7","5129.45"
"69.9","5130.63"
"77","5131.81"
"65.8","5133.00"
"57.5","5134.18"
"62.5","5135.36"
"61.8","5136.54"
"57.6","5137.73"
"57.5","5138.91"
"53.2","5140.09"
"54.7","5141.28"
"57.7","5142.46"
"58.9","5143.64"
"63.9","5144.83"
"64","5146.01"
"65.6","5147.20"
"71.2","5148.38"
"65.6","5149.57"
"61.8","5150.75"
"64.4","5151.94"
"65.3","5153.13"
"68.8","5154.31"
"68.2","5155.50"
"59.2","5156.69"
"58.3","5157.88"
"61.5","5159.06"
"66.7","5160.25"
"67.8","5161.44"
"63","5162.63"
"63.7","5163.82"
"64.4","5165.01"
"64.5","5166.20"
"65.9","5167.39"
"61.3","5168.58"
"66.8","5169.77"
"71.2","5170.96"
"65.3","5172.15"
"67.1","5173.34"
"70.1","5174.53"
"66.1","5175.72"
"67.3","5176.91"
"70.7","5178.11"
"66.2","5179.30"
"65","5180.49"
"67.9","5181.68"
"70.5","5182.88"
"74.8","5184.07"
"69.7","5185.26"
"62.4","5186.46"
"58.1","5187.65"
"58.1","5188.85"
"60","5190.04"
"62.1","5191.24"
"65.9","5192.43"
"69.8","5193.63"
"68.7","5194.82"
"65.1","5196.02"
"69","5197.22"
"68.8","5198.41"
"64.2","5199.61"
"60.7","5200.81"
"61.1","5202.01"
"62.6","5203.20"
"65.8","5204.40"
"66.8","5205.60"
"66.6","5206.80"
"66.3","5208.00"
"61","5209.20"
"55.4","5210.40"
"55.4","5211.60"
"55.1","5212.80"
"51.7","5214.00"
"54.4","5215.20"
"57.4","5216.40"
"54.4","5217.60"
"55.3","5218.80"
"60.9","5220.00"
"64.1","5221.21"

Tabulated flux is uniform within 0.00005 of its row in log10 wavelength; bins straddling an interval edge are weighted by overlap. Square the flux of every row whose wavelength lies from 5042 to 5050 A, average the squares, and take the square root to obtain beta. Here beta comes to 64.5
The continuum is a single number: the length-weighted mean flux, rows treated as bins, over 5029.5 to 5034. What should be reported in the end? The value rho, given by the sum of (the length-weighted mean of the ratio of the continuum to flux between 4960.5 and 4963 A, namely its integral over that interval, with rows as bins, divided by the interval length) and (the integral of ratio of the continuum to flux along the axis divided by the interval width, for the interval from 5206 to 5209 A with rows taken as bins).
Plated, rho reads 2.12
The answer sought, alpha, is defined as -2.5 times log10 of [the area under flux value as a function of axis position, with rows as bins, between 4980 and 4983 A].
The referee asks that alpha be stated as -5.67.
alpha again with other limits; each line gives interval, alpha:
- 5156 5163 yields -6.61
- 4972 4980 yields -6.59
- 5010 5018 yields -6.66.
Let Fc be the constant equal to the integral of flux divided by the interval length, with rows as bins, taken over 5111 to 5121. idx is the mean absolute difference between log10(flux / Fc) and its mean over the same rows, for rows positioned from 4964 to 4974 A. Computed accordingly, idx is 0.016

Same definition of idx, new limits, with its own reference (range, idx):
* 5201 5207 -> 0.015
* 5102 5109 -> 0.009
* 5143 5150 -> 0.017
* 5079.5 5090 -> 0.025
